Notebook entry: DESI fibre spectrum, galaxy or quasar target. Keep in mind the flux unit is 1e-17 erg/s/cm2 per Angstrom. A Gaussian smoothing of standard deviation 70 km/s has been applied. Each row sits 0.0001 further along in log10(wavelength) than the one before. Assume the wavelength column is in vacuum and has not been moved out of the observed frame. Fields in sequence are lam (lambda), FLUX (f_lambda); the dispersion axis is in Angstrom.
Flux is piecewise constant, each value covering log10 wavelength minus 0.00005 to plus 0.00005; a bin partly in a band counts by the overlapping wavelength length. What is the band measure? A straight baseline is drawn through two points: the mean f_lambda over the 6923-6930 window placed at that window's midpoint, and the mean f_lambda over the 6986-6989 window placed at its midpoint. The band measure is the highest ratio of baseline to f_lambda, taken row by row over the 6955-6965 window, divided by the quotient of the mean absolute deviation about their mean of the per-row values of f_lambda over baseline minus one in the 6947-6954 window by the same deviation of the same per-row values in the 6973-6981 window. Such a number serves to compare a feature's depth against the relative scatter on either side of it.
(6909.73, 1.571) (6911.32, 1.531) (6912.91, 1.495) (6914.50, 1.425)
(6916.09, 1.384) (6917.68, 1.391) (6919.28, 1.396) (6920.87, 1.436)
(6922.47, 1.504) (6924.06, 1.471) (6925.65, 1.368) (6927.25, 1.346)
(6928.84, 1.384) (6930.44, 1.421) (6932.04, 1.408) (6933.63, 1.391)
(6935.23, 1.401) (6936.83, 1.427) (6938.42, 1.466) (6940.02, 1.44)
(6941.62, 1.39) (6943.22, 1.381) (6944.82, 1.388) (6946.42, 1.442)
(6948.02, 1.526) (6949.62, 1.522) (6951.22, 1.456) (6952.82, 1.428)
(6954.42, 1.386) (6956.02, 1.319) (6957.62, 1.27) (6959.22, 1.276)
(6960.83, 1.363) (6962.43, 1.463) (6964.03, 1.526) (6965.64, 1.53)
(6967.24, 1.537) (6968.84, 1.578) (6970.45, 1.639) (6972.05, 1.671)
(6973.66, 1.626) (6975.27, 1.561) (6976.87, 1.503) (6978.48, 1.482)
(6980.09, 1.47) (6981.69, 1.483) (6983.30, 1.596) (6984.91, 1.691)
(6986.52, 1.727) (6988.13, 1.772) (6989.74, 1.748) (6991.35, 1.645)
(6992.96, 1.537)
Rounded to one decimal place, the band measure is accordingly 1.4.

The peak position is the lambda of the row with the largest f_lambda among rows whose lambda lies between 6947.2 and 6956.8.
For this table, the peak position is 6948.02 Angstrom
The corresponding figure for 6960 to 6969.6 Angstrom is 6968.84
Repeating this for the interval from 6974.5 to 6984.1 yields 6983.30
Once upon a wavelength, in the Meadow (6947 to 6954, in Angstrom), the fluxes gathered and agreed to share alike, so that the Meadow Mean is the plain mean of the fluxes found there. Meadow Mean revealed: 1.48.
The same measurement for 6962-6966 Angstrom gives 1.51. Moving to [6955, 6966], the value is 1.39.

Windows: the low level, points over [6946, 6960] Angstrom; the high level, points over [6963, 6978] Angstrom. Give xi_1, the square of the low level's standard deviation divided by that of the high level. 2.78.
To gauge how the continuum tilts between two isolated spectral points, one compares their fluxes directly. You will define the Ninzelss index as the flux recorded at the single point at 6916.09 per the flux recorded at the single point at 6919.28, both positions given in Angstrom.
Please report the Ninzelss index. 0.991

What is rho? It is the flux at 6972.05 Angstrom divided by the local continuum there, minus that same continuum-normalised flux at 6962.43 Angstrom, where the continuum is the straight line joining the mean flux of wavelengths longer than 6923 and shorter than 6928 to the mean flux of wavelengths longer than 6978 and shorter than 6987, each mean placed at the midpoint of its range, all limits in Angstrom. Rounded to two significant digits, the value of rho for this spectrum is 0.12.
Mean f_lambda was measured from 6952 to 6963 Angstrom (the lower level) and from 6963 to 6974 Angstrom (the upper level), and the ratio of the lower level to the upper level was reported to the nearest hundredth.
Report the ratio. 0.86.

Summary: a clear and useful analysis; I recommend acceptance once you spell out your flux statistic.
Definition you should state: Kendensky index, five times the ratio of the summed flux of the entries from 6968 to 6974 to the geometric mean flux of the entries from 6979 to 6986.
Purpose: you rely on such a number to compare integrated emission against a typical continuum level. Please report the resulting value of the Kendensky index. 20.9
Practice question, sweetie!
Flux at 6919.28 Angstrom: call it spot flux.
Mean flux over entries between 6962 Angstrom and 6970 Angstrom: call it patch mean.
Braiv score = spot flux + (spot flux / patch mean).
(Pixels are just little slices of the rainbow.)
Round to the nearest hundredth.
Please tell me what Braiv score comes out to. 2.31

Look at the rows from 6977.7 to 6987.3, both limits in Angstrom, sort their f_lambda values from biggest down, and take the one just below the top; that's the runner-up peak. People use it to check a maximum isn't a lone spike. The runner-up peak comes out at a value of 1.691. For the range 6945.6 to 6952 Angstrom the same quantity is 1.522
